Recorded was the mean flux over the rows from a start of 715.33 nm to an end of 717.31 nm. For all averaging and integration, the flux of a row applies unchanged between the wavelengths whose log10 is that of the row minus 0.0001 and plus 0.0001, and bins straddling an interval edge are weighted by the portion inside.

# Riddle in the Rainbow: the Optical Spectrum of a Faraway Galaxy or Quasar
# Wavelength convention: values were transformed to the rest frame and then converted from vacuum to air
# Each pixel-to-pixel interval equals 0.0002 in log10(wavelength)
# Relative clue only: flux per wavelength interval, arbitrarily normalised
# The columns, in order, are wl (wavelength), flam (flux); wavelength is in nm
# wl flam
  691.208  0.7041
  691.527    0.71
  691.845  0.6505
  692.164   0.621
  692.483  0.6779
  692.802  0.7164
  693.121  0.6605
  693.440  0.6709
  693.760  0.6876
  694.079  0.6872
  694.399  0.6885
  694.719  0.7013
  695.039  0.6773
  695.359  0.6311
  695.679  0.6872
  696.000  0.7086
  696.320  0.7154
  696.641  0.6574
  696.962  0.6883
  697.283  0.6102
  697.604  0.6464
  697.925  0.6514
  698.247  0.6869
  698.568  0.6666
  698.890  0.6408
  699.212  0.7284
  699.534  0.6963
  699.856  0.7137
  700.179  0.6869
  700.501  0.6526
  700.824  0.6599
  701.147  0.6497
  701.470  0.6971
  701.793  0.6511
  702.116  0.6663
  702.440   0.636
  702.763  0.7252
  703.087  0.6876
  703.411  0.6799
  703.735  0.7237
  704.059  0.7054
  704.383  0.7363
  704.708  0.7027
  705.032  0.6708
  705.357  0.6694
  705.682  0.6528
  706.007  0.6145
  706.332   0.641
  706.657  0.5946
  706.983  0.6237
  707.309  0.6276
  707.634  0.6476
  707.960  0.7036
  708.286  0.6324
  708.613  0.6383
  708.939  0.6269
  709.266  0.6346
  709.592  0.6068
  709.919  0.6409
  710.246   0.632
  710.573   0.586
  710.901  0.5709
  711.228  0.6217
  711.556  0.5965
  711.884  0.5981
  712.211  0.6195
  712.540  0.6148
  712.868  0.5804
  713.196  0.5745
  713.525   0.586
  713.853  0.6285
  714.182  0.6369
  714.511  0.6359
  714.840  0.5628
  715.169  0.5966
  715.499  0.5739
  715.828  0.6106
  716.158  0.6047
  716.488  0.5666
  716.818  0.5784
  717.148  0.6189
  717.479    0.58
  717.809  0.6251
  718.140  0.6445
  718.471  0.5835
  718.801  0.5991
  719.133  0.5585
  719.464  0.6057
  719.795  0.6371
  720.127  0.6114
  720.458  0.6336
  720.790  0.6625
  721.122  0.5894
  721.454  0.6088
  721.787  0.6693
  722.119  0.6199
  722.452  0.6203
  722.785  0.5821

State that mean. 0.592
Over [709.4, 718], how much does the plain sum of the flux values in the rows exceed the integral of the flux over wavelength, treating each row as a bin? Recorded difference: 10.5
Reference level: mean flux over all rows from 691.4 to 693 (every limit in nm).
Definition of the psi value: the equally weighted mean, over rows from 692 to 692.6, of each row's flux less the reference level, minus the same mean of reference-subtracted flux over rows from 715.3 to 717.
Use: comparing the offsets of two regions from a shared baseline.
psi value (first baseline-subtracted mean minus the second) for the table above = 0.06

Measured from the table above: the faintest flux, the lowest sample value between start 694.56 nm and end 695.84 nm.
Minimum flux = 0.6311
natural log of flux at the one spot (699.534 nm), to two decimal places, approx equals -0.36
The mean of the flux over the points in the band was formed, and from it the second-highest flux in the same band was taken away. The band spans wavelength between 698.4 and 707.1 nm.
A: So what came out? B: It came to -0.055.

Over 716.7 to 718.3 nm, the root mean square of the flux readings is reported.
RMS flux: 0.610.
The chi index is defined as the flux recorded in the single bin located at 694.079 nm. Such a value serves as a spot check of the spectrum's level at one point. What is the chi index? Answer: 0.6872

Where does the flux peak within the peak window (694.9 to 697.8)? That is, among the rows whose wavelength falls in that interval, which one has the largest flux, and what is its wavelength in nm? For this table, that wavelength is 696.320 nm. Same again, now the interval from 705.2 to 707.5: 705.357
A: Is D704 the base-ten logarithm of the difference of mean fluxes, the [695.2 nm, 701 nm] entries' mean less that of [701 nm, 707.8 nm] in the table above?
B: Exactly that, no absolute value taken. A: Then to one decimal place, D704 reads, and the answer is -2.2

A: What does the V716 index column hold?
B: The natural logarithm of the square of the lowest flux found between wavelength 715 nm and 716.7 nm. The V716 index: -1.14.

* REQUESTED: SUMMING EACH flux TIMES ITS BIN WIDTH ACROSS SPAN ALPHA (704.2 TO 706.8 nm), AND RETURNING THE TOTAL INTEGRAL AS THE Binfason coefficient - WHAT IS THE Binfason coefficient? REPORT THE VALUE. 1.72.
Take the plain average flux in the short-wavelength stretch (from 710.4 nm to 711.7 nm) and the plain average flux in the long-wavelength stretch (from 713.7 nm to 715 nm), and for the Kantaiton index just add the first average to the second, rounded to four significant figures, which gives 1.210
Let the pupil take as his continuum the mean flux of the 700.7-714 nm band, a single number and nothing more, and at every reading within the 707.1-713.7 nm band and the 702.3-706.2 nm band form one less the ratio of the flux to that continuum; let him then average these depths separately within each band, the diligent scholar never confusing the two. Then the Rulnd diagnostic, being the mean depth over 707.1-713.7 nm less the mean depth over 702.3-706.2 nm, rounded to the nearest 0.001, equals 0.104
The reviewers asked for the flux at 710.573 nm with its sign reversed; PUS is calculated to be -0.59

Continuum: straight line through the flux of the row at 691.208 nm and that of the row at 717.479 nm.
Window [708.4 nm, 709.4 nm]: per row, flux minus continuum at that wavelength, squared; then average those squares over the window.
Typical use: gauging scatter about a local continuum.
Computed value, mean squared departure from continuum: 0.0002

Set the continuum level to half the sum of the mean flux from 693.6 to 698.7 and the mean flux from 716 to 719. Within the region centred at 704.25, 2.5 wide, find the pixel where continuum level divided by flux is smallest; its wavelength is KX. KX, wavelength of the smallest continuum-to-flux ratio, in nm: 704.383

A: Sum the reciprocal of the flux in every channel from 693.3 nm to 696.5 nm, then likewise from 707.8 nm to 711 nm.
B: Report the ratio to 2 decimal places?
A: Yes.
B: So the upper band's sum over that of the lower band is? 1.09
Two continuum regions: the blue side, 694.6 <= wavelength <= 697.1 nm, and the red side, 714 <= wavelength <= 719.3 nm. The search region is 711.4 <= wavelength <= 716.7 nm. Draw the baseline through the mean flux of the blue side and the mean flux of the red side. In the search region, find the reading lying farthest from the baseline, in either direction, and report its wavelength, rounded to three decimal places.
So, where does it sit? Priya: 714.840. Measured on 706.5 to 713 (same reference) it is 707.960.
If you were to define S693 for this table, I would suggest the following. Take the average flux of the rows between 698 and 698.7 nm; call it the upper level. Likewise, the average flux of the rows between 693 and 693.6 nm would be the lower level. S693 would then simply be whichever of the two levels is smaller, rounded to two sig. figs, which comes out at 0.67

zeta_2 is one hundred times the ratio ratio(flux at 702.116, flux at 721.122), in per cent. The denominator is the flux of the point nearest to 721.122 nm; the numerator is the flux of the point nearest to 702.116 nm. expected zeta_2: 113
